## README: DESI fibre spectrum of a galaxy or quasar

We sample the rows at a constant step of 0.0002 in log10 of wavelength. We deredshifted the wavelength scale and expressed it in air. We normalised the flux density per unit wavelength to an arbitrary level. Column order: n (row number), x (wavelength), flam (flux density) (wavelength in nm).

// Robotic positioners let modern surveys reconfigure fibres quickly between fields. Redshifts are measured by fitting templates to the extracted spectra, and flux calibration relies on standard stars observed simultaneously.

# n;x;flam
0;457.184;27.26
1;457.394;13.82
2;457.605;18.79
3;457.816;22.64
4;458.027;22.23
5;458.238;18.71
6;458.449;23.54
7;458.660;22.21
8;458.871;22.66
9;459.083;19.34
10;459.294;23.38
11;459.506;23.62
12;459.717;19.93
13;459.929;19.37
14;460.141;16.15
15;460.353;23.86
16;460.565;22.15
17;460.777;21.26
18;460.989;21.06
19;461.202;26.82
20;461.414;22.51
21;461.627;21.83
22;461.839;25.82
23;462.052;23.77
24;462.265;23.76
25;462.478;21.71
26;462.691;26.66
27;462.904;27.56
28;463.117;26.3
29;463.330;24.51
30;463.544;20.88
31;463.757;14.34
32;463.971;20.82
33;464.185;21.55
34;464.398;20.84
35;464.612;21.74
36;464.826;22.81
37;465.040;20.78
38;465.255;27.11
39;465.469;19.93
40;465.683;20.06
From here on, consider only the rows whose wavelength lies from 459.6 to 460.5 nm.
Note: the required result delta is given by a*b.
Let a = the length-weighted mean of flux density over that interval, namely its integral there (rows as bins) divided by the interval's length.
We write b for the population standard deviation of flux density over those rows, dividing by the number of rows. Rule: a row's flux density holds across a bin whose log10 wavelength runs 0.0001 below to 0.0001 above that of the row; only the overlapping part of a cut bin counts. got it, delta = 55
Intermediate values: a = 20.0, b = 2.7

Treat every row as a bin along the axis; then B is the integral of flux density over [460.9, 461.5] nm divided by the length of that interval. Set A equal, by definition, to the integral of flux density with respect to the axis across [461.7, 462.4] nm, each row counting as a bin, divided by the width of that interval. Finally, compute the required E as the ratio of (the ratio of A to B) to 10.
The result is 0.103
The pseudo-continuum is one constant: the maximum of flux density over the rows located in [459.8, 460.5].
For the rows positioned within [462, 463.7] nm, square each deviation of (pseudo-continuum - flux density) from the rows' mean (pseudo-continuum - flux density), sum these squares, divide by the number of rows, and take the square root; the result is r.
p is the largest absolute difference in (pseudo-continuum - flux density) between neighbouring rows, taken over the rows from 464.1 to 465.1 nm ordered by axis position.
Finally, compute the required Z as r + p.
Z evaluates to 4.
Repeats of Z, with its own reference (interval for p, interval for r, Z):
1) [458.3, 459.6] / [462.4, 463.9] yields 8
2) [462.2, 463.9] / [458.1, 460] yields 8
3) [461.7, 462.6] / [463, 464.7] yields 5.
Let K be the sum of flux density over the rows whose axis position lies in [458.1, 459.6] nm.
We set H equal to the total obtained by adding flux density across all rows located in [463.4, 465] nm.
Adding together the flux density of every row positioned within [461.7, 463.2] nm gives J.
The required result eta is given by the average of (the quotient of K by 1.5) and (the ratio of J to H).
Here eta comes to 51.8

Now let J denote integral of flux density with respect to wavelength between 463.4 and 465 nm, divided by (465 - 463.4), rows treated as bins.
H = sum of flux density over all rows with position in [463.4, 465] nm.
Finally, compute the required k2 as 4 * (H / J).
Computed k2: 27.8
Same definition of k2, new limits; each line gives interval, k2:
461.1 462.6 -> 28.0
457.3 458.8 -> 27.9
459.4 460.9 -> 28.0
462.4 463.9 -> 28.0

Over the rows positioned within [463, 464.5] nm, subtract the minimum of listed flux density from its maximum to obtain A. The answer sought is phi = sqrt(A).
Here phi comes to 3.5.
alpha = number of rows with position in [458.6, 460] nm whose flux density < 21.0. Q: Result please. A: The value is 3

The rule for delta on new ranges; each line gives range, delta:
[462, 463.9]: 88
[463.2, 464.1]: 74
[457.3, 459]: 63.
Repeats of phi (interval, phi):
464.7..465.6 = 2.7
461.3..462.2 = 2.0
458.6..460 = 2.1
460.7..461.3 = 2.4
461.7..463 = 2.4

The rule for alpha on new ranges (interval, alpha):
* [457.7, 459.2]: 2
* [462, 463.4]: 0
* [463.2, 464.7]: 4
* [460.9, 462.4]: 0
